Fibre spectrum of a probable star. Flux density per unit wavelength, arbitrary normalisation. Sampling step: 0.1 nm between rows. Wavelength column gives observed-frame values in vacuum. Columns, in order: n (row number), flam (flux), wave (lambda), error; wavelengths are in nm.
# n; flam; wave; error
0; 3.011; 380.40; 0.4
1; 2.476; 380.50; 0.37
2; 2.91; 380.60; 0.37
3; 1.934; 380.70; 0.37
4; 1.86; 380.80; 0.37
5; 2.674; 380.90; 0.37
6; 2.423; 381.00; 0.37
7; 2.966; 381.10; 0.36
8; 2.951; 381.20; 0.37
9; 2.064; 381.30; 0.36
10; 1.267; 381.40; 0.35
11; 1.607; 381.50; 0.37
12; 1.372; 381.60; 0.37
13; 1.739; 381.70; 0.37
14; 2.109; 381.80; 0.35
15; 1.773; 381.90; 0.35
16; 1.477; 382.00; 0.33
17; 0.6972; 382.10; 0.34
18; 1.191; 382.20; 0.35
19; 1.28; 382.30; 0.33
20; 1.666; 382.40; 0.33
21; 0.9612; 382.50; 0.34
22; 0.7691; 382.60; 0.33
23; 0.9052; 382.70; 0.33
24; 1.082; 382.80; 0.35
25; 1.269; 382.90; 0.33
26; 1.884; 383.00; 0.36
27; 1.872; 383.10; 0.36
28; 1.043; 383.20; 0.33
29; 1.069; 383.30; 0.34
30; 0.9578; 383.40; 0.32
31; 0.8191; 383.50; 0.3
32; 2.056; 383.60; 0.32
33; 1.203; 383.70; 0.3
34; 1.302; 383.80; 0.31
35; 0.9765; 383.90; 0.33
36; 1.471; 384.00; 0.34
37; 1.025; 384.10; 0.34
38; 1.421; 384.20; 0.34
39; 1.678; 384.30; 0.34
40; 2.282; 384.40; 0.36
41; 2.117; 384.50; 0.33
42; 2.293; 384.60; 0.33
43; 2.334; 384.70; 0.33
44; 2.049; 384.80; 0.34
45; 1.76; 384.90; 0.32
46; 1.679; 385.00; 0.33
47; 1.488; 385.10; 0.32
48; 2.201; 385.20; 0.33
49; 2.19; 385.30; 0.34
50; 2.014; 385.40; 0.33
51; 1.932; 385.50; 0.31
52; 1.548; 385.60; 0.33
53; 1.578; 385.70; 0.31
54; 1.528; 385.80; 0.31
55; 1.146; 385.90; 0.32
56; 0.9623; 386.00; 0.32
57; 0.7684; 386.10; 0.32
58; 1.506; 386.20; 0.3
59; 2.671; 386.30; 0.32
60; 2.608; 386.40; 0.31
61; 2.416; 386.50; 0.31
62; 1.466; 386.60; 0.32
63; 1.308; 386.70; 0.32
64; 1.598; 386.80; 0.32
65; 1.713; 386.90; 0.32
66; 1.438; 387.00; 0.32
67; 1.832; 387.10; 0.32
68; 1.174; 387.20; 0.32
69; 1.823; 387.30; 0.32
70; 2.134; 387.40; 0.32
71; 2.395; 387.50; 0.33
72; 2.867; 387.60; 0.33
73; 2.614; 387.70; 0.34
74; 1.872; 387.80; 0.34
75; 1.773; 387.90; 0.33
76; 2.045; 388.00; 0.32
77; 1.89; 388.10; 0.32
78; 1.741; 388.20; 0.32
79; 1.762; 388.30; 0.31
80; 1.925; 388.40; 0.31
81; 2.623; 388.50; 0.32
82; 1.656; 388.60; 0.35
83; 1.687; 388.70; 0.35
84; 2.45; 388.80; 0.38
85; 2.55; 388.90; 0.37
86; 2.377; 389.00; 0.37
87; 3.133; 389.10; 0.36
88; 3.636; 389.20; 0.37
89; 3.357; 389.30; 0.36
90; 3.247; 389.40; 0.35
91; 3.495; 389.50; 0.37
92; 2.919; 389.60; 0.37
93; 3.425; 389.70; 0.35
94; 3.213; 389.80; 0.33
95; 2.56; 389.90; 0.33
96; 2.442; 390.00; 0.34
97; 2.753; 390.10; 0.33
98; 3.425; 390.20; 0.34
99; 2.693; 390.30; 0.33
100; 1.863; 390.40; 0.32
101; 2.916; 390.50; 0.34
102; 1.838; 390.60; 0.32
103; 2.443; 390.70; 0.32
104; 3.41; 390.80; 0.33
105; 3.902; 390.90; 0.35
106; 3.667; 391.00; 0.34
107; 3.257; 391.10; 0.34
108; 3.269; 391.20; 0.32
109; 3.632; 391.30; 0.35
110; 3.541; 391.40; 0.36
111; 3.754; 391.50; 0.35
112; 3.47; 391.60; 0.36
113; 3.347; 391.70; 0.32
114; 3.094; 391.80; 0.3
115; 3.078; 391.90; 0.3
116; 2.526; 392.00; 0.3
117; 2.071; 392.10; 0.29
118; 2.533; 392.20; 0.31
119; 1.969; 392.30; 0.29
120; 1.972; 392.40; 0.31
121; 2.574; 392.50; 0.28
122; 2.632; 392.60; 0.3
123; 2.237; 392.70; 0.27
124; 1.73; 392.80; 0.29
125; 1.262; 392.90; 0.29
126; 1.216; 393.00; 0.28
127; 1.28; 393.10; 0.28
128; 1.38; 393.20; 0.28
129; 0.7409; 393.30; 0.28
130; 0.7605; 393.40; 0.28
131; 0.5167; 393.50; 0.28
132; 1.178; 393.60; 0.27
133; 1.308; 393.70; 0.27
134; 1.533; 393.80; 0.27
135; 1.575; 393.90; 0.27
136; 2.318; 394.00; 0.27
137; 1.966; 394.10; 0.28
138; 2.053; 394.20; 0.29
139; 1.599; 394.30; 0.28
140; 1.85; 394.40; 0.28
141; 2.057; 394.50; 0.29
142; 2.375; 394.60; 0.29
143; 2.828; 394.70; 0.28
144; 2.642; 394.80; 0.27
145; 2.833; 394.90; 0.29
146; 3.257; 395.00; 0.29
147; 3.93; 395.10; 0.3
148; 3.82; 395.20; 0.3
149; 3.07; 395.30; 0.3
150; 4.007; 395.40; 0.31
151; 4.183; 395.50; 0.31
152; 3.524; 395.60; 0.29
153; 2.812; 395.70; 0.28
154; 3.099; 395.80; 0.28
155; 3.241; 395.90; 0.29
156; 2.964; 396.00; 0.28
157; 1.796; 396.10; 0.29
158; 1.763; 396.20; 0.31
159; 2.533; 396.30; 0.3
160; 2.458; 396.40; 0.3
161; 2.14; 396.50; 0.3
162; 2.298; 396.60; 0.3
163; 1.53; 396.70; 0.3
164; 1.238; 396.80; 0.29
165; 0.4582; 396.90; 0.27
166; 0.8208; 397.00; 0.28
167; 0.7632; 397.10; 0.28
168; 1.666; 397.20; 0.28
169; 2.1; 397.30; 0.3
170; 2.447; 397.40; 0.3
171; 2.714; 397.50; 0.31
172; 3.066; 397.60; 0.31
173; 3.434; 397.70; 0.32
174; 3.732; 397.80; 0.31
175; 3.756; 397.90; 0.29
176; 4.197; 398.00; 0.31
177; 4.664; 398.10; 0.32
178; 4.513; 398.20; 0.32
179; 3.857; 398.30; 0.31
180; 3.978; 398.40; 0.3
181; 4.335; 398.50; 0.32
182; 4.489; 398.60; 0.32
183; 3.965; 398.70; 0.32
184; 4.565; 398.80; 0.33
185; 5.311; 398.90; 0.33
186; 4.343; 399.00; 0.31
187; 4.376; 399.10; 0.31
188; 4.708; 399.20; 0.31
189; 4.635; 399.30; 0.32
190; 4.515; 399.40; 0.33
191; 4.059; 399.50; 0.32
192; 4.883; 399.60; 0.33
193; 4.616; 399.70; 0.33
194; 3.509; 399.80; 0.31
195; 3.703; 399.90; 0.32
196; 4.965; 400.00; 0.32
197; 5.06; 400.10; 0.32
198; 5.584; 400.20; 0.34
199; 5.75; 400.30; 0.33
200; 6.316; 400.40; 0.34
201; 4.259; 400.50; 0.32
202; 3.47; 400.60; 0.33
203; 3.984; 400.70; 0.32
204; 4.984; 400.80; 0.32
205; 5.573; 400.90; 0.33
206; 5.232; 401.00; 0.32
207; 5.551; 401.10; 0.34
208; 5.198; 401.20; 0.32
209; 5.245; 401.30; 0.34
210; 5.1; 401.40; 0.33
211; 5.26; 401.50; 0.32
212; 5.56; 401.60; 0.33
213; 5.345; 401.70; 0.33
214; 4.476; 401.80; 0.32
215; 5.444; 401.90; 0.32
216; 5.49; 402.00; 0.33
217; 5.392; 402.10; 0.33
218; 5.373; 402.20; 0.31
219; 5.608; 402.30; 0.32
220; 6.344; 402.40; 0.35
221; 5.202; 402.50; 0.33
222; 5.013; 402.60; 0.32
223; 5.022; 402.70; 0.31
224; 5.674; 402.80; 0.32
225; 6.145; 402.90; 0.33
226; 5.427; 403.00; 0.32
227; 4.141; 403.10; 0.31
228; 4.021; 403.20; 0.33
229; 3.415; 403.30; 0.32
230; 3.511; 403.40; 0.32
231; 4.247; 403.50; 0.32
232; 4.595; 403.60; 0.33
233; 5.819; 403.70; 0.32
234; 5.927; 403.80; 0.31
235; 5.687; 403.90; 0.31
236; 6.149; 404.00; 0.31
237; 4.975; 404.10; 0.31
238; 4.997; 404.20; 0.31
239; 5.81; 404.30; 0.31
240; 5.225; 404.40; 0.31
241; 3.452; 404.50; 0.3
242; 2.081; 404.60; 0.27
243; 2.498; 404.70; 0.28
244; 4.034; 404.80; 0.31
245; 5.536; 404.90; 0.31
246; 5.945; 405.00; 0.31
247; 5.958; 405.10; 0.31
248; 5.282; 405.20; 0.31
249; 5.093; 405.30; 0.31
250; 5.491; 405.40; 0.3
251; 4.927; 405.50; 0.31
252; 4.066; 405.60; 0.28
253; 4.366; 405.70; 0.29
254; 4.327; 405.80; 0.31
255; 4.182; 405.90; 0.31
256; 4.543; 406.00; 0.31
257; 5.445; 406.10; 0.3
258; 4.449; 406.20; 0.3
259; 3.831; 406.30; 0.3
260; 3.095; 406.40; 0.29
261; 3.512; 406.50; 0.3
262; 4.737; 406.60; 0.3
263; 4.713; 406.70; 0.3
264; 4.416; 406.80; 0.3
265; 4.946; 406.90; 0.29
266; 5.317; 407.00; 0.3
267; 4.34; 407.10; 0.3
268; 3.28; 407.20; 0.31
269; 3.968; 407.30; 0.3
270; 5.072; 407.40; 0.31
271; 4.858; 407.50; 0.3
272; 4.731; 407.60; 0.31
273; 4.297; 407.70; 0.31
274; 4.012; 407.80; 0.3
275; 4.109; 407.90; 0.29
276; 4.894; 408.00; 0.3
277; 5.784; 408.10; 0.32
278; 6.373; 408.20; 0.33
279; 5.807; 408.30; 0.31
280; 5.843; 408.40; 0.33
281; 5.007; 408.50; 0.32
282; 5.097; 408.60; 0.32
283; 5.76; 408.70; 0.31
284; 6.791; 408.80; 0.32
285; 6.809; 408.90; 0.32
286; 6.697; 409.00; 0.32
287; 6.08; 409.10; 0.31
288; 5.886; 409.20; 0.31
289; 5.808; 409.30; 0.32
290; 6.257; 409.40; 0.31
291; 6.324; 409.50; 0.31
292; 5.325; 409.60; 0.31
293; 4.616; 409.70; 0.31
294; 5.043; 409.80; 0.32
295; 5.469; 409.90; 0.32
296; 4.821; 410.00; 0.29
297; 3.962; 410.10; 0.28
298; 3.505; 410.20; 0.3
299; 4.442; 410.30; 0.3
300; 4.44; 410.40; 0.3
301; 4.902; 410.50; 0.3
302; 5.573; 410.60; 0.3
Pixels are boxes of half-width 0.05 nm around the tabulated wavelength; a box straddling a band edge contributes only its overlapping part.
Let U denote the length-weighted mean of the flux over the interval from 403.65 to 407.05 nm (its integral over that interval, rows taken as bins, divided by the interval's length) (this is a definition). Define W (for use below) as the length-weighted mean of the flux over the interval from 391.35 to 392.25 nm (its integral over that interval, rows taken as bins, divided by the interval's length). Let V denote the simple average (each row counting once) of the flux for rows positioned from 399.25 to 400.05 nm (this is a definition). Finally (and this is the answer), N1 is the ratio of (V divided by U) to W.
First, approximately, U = 4.7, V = 4.4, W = 3.0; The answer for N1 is 0.3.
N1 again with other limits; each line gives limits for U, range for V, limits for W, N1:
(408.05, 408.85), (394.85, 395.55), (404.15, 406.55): 0.1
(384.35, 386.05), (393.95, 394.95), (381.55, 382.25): 0.8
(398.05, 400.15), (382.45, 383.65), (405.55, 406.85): 0.1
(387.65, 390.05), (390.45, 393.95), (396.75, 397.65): 0.5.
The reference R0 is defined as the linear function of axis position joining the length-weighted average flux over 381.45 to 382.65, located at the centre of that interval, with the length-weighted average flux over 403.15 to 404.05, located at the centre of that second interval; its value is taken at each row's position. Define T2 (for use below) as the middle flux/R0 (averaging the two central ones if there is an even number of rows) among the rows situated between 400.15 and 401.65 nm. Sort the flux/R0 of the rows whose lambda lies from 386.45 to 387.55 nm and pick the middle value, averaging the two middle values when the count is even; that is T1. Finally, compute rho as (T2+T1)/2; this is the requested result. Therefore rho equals 0.99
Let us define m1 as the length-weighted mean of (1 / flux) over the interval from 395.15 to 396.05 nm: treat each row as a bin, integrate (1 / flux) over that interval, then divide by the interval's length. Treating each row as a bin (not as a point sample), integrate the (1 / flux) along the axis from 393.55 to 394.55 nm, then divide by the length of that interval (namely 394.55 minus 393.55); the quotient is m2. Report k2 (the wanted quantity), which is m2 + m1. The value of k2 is 0.9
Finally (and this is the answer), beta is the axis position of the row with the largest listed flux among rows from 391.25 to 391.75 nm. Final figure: 391.50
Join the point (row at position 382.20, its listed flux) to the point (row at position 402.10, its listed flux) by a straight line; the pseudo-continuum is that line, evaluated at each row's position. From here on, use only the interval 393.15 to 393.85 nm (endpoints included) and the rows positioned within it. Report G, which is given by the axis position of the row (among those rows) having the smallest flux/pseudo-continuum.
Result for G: 393.50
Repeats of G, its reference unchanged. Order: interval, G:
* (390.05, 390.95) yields 390.60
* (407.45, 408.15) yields 407.80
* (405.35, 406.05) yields 405.60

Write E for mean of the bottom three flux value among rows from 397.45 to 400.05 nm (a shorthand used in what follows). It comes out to 3.1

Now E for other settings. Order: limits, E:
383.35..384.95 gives 0.9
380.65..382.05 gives 1.4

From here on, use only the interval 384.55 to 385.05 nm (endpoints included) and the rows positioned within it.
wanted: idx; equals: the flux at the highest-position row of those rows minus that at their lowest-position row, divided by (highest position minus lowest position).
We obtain -1.5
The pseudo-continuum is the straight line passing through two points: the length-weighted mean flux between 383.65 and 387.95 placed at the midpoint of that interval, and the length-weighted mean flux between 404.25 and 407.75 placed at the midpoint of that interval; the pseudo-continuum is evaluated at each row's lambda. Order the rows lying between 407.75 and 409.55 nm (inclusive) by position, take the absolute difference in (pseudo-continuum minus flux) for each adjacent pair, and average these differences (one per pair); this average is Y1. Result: 0.41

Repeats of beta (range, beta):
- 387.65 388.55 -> 388.50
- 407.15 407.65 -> 407.40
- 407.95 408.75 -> 408.20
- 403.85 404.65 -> 404.00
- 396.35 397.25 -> 396.40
